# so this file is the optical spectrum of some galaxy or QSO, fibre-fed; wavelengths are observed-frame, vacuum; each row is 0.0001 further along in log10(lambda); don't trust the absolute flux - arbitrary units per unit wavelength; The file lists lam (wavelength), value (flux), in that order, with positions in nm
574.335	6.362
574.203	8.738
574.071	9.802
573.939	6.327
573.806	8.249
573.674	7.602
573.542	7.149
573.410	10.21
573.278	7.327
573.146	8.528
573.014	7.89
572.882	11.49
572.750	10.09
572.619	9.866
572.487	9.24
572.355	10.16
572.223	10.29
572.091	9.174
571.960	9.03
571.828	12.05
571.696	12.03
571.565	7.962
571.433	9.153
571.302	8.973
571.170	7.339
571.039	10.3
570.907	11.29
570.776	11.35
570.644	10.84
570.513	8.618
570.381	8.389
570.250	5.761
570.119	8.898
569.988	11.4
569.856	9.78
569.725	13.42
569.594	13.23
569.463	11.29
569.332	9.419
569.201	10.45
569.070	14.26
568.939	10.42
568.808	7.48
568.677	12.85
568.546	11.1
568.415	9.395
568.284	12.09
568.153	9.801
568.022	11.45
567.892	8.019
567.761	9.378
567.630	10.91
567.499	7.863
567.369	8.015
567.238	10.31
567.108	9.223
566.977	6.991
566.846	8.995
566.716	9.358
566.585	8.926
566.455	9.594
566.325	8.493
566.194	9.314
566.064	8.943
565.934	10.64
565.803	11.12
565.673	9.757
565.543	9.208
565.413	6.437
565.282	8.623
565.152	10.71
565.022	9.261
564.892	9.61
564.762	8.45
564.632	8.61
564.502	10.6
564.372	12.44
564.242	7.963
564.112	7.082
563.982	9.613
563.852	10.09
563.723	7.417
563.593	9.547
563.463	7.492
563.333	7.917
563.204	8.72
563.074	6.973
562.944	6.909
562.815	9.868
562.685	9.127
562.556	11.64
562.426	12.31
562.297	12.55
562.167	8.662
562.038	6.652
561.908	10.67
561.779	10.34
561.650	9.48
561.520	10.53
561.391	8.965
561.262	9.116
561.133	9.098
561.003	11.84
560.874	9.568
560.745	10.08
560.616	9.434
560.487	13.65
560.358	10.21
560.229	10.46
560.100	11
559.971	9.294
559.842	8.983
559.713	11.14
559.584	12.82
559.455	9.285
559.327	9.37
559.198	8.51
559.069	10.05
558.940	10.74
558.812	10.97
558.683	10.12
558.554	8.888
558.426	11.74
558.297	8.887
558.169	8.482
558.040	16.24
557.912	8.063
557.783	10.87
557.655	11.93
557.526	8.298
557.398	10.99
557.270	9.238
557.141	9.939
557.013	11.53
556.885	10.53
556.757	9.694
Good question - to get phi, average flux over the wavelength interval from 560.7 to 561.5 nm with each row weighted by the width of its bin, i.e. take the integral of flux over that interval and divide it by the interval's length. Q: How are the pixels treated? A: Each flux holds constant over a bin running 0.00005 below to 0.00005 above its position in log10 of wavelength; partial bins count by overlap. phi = 9.8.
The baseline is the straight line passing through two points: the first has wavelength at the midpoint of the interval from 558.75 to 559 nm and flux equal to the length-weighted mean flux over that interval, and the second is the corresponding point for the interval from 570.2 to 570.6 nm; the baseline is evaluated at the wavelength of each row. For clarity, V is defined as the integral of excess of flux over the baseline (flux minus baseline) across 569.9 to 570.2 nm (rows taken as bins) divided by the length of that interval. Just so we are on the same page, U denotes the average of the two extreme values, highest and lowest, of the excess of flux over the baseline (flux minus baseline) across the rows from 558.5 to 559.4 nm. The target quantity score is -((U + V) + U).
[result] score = 0.3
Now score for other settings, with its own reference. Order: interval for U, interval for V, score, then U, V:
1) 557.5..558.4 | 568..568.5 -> -4.3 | 1.0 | 2.2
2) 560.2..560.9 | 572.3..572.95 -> -5.1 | 1.1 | 2.9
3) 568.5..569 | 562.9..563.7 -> -2.0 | 1.9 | -1.8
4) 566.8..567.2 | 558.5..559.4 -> 2.3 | -0.6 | -1.1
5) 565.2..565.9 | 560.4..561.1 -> 0.2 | -0.3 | 0.4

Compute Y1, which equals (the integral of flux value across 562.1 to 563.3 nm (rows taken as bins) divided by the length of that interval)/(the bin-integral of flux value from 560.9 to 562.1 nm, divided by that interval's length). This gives 1.00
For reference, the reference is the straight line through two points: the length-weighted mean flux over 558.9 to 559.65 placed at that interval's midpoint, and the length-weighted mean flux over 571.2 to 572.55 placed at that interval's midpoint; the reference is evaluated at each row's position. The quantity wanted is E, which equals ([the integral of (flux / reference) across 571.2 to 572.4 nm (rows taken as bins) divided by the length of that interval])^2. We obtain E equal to 1.01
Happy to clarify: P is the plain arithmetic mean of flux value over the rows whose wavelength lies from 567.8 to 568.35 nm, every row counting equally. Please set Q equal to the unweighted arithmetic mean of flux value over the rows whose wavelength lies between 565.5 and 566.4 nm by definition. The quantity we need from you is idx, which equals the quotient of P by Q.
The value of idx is 1.07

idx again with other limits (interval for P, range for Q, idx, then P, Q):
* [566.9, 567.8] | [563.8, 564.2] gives 1.00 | 9.0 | 8.9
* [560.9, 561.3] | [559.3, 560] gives 0.99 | 10.0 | 10.1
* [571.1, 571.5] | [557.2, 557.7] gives 0.84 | 8.5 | 10.1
